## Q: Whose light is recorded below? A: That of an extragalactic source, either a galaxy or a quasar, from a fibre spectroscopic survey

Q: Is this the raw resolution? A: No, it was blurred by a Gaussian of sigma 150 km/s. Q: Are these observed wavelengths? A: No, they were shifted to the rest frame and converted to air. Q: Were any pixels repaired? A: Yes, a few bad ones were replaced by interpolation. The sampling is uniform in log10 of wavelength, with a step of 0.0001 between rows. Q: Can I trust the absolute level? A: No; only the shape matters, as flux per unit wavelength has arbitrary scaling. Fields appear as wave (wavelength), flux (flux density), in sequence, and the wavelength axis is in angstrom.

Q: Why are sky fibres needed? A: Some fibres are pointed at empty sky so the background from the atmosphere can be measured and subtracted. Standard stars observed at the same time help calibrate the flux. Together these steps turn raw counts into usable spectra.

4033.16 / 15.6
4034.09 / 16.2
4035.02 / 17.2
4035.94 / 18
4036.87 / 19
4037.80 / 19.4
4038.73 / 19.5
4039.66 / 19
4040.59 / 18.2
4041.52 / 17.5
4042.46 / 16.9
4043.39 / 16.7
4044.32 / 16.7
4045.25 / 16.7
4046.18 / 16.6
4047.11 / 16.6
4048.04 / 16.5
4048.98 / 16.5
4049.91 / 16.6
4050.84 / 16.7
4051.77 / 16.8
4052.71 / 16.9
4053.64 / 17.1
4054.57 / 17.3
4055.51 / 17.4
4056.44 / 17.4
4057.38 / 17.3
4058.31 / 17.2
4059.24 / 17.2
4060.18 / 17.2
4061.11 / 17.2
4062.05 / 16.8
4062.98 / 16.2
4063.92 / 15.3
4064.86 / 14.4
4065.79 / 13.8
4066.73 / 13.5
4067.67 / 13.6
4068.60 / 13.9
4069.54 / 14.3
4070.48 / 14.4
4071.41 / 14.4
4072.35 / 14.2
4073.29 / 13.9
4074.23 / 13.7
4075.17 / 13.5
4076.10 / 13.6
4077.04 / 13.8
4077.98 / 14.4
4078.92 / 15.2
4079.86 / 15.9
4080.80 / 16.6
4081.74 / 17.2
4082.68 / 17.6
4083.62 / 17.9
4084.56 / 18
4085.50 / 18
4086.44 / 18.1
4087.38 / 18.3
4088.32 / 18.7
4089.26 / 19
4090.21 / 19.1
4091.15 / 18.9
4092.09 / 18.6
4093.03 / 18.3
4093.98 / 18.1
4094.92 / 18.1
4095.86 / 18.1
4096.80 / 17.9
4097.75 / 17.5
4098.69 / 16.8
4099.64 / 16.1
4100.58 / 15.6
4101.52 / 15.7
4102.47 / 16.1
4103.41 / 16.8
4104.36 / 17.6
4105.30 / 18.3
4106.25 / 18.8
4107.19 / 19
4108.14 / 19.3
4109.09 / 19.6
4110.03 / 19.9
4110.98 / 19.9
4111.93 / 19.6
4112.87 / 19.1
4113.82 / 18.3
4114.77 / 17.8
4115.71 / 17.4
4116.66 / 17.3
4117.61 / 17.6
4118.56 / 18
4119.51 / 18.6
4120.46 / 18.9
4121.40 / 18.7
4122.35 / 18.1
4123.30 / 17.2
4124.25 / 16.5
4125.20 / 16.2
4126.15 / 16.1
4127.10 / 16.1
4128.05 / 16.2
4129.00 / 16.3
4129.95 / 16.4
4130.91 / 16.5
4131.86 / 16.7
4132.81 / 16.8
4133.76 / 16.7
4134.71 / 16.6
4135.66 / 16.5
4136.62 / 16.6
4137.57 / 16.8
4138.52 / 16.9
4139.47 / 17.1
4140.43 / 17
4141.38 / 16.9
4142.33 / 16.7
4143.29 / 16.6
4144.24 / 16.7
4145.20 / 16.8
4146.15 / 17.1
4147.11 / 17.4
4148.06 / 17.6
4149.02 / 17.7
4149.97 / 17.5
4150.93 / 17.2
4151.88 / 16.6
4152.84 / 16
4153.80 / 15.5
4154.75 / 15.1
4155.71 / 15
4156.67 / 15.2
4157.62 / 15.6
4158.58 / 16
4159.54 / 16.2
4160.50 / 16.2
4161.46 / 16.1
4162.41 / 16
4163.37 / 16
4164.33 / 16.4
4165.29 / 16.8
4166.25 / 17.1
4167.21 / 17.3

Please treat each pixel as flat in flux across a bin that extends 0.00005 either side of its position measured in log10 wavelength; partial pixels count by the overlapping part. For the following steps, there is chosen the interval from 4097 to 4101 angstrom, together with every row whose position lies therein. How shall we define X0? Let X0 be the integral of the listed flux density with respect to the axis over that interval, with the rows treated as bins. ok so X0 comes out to 66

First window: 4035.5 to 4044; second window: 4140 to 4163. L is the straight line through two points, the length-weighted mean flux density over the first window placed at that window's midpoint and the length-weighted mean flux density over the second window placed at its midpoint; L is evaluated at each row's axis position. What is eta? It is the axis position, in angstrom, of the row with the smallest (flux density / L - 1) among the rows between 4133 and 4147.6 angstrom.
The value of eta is 4135.66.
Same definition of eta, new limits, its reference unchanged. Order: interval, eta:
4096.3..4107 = 4100.58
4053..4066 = 4065.79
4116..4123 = 4116.66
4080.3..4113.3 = 4100.58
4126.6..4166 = 4155.71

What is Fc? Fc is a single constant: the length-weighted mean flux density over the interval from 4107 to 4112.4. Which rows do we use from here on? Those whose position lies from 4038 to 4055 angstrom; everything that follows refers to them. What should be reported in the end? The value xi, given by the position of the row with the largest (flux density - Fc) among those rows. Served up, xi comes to 4038.73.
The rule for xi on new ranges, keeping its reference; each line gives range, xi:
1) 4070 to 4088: 4087.38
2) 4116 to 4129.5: 4120.46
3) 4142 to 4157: 4149.02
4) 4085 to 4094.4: 4090.21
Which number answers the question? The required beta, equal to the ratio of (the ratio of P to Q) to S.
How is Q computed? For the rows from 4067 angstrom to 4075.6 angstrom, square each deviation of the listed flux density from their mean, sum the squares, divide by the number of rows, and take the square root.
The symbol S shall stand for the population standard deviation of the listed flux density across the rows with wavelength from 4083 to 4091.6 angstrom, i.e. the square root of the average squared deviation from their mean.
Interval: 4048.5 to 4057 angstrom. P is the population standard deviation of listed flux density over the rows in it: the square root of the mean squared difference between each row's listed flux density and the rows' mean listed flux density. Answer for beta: 2.2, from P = 0.33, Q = 0.33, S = 0.45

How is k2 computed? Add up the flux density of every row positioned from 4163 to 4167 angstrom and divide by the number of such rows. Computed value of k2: 16.6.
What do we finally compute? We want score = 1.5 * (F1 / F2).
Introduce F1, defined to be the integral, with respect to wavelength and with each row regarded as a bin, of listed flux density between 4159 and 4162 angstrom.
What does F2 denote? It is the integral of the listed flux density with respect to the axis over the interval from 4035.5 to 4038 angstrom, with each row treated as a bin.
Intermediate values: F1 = 49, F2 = 47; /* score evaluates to 1.55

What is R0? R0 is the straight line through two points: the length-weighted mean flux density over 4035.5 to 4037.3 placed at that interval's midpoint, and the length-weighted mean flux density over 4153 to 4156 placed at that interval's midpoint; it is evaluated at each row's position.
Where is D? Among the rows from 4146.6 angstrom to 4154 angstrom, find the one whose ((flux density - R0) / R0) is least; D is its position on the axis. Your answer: 4153.80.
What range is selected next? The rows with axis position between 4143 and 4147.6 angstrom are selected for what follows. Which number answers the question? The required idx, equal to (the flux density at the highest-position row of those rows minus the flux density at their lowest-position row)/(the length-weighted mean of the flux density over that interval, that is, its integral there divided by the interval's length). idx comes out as 0.047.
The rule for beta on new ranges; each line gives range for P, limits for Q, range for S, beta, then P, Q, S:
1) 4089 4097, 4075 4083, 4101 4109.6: 0.2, 0.43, 1.50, 1.35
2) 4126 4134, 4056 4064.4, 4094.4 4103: 0.4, 0.25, 0.65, 0.98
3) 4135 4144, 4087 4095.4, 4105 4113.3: 1.0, 0.19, 0.36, 0.50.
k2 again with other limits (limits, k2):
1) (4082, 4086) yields 17.9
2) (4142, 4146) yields 16.7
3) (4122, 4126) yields 17.0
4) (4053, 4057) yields 17.3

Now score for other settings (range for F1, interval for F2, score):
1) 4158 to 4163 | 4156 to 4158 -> 3.92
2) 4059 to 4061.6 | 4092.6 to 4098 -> 0.69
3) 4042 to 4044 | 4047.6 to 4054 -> 0.47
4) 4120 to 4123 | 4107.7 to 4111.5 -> 1.12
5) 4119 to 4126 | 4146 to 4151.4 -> 1.97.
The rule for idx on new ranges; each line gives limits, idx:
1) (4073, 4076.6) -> -0.022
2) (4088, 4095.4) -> -0.032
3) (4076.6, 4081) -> 0.186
